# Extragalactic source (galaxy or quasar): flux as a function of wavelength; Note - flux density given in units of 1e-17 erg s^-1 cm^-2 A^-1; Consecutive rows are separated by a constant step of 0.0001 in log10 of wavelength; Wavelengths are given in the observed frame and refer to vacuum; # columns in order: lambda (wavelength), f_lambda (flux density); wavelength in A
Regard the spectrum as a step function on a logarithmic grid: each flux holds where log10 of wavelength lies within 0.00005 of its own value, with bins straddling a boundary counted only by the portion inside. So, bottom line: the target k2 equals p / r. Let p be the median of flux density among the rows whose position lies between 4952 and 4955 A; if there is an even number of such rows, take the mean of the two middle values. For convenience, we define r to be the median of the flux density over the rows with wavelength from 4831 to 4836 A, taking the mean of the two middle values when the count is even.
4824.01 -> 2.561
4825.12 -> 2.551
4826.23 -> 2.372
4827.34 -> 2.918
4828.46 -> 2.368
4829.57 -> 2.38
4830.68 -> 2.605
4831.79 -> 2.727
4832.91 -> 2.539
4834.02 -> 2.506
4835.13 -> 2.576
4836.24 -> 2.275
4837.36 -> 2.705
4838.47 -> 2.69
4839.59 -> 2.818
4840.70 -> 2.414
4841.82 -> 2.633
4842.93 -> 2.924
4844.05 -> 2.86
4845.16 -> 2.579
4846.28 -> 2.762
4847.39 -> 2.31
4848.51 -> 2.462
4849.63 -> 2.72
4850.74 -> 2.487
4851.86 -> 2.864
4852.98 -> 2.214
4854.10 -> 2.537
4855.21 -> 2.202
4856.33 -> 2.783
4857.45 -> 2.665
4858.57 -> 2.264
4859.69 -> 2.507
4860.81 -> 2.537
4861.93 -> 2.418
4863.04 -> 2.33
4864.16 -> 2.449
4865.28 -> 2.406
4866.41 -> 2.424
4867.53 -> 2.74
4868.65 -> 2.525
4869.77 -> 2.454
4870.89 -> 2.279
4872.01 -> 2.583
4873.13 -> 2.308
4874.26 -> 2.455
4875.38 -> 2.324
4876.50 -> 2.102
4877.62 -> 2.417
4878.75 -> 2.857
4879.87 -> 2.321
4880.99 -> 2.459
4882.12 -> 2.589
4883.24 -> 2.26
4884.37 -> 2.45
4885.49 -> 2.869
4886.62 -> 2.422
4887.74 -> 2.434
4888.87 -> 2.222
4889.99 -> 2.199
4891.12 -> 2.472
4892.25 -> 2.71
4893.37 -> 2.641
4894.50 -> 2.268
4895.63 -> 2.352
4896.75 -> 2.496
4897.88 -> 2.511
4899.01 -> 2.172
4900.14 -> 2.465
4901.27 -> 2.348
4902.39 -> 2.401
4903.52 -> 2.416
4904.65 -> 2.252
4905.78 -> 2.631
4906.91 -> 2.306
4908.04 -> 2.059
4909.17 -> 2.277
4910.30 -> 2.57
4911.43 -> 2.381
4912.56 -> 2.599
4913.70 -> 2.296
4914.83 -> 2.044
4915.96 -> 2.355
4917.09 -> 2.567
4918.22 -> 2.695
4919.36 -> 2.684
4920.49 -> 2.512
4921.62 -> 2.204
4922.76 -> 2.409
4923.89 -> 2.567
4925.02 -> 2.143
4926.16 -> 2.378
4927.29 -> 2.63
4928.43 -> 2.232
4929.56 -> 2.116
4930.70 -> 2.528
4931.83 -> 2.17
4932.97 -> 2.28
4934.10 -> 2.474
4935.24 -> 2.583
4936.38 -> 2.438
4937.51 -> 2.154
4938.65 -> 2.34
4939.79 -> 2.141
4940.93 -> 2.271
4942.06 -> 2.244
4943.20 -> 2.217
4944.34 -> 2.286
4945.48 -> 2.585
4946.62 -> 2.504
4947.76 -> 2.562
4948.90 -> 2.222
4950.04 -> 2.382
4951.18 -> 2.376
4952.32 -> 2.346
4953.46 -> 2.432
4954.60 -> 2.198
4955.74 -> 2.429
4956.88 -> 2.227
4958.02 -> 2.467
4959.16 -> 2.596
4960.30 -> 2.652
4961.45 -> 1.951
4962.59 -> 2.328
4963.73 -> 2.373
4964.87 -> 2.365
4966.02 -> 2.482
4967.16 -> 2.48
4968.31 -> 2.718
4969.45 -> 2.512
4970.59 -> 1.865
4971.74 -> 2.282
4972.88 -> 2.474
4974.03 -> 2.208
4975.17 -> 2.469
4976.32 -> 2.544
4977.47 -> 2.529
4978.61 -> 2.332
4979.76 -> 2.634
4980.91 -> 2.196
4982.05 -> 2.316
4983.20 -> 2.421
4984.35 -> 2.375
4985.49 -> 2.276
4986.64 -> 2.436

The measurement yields 0.917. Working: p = 2.35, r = 2.56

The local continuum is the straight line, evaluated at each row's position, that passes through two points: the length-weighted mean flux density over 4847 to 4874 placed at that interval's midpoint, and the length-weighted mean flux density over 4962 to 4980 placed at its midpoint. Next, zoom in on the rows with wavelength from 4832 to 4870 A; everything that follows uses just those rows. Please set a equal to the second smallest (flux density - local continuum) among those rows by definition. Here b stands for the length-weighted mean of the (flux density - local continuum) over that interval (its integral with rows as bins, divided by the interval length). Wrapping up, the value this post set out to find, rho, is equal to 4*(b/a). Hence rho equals -1.0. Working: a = -0.269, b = 0.06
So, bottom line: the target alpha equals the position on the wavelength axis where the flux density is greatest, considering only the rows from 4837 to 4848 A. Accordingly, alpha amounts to 4842.93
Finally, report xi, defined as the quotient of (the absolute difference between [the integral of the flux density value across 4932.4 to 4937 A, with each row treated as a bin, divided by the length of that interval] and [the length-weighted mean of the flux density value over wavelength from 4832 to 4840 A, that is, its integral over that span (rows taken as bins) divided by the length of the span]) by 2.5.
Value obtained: 0.06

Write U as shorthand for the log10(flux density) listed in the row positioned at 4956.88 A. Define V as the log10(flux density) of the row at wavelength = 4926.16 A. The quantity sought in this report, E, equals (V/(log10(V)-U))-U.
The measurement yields -0.83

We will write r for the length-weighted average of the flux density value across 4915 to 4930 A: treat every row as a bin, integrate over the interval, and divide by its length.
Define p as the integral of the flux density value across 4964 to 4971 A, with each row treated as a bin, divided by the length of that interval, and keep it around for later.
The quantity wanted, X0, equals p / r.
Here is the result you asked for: 1.00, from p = 2.42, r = 2.42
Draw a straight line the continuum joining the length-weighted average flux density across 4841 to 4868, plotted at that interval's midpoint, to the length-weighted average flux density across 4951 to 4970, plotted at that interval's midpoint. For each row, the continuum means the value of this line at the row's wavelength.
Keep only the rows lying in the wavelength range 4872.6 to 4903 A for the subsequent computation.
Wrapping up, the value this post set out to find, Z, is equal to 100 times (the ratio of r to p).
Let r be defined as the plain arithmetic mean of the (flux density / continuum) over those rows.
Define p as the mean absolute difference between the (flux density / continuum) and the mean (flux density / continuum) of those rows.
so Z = 1758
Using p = 0.055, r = 0.97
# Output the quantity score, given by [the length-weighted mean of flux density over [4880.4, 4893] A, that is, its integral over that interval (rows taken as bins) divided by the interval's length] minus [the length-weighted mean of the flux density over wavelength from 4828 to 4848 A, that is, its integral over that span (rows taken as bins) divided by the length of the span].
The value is -0.13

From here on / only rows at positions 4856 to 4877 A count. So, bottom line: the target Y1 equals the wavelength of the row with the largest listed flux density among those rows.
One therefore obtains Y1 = 4856.33 A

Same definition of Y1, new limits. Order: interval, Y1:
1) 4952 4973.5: 4968.31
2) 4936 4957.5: 4945.48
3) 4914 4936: 4918.22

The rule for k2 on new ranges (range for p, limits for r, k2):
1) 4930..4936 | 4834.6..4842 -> 0.940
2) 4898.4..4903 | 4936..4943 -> 1.052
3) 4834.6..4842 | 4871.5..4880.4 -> 1.111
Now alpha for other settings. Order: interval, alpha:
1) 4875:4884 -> 4878.75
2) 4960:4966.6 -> 4960.30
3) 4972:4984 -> 4979.76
